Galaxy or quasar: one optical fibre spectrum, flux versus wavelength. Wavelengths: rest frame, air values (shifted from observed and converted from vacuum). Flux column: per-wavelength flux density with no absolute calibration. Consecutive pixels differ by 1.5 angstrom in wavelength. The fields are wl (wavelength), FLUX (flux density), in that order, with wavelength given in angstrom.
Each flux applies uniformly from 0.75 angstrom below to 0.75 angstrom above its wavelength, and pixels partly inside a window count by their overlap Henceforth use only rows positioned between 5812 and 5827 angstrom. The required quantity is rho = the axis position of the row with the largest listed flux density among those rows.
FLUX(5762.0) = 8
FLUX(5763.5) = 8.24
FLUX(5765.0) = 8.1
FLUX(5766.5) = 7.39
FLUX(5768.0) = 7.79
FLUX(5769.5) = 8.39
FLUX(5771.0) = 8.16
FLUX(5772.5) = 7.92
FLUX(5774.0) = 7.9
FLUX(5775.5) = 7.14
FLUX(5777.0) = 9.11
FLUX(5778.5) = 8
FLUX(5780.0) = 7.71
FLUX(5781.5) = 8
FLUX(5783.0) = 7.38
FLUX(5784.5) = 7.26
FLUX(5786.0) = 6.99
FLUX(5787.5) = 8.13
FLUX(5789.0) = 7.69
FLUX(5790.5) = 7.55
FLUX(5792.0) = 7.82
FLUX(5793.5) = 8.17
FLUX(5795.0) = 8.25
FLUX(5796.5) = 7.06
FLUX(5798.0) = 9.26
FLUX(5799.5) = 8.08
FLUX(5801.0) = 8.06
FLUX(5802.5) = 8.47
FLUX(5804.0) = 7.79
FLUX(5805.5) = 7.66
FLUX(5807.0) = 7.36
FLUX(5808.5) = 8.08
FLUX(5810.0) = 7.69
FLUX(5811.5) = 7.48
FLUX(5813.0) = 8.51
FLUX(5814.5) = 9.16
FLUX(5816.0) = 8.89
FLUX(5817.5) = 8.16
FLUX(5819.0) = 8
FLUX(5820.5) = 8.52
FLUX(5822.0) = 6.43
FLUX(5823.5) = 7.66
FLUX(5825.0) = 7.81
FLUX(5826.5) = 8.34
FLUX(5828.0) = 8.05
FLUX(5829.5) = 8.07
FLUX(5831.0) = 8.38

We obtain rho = 5814.5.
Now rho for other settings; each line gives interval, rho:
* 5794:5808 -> 5798.0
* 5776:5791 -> 5777.0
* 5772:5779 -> 5777.0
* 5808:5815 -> 5814.5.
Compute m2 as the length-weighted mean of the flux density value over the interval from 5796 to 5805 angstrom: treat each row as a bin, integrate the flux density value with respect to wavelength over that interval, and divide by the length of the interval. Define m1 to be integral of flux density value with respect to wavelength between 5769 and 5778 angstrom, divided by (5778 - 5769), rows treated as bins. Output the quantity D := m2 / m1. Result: 1.01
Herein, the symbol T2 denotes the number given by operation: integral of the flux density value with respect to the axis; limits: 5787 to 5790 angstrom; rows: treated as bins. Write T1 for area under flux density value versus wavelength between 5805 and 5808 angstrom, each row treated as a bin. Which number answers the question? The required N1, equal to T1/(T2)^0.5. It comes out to 4.66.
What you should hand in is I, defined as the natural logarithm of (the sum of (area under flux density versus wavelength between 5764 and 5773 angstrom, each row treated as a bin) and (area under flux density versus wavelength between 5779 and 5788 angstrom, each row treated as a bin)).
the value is 4.94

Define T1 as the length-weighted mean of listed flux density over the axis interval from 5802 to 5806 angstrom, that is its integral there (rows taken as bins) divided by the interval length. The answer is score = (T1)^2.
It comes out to 63.4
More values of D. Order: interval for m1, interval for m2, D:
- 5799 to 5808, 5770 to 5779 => 1.02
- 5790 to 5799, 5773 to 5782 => 0.99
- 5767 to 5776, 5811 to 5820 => 1.06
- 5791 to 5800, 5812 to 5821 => 1.05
